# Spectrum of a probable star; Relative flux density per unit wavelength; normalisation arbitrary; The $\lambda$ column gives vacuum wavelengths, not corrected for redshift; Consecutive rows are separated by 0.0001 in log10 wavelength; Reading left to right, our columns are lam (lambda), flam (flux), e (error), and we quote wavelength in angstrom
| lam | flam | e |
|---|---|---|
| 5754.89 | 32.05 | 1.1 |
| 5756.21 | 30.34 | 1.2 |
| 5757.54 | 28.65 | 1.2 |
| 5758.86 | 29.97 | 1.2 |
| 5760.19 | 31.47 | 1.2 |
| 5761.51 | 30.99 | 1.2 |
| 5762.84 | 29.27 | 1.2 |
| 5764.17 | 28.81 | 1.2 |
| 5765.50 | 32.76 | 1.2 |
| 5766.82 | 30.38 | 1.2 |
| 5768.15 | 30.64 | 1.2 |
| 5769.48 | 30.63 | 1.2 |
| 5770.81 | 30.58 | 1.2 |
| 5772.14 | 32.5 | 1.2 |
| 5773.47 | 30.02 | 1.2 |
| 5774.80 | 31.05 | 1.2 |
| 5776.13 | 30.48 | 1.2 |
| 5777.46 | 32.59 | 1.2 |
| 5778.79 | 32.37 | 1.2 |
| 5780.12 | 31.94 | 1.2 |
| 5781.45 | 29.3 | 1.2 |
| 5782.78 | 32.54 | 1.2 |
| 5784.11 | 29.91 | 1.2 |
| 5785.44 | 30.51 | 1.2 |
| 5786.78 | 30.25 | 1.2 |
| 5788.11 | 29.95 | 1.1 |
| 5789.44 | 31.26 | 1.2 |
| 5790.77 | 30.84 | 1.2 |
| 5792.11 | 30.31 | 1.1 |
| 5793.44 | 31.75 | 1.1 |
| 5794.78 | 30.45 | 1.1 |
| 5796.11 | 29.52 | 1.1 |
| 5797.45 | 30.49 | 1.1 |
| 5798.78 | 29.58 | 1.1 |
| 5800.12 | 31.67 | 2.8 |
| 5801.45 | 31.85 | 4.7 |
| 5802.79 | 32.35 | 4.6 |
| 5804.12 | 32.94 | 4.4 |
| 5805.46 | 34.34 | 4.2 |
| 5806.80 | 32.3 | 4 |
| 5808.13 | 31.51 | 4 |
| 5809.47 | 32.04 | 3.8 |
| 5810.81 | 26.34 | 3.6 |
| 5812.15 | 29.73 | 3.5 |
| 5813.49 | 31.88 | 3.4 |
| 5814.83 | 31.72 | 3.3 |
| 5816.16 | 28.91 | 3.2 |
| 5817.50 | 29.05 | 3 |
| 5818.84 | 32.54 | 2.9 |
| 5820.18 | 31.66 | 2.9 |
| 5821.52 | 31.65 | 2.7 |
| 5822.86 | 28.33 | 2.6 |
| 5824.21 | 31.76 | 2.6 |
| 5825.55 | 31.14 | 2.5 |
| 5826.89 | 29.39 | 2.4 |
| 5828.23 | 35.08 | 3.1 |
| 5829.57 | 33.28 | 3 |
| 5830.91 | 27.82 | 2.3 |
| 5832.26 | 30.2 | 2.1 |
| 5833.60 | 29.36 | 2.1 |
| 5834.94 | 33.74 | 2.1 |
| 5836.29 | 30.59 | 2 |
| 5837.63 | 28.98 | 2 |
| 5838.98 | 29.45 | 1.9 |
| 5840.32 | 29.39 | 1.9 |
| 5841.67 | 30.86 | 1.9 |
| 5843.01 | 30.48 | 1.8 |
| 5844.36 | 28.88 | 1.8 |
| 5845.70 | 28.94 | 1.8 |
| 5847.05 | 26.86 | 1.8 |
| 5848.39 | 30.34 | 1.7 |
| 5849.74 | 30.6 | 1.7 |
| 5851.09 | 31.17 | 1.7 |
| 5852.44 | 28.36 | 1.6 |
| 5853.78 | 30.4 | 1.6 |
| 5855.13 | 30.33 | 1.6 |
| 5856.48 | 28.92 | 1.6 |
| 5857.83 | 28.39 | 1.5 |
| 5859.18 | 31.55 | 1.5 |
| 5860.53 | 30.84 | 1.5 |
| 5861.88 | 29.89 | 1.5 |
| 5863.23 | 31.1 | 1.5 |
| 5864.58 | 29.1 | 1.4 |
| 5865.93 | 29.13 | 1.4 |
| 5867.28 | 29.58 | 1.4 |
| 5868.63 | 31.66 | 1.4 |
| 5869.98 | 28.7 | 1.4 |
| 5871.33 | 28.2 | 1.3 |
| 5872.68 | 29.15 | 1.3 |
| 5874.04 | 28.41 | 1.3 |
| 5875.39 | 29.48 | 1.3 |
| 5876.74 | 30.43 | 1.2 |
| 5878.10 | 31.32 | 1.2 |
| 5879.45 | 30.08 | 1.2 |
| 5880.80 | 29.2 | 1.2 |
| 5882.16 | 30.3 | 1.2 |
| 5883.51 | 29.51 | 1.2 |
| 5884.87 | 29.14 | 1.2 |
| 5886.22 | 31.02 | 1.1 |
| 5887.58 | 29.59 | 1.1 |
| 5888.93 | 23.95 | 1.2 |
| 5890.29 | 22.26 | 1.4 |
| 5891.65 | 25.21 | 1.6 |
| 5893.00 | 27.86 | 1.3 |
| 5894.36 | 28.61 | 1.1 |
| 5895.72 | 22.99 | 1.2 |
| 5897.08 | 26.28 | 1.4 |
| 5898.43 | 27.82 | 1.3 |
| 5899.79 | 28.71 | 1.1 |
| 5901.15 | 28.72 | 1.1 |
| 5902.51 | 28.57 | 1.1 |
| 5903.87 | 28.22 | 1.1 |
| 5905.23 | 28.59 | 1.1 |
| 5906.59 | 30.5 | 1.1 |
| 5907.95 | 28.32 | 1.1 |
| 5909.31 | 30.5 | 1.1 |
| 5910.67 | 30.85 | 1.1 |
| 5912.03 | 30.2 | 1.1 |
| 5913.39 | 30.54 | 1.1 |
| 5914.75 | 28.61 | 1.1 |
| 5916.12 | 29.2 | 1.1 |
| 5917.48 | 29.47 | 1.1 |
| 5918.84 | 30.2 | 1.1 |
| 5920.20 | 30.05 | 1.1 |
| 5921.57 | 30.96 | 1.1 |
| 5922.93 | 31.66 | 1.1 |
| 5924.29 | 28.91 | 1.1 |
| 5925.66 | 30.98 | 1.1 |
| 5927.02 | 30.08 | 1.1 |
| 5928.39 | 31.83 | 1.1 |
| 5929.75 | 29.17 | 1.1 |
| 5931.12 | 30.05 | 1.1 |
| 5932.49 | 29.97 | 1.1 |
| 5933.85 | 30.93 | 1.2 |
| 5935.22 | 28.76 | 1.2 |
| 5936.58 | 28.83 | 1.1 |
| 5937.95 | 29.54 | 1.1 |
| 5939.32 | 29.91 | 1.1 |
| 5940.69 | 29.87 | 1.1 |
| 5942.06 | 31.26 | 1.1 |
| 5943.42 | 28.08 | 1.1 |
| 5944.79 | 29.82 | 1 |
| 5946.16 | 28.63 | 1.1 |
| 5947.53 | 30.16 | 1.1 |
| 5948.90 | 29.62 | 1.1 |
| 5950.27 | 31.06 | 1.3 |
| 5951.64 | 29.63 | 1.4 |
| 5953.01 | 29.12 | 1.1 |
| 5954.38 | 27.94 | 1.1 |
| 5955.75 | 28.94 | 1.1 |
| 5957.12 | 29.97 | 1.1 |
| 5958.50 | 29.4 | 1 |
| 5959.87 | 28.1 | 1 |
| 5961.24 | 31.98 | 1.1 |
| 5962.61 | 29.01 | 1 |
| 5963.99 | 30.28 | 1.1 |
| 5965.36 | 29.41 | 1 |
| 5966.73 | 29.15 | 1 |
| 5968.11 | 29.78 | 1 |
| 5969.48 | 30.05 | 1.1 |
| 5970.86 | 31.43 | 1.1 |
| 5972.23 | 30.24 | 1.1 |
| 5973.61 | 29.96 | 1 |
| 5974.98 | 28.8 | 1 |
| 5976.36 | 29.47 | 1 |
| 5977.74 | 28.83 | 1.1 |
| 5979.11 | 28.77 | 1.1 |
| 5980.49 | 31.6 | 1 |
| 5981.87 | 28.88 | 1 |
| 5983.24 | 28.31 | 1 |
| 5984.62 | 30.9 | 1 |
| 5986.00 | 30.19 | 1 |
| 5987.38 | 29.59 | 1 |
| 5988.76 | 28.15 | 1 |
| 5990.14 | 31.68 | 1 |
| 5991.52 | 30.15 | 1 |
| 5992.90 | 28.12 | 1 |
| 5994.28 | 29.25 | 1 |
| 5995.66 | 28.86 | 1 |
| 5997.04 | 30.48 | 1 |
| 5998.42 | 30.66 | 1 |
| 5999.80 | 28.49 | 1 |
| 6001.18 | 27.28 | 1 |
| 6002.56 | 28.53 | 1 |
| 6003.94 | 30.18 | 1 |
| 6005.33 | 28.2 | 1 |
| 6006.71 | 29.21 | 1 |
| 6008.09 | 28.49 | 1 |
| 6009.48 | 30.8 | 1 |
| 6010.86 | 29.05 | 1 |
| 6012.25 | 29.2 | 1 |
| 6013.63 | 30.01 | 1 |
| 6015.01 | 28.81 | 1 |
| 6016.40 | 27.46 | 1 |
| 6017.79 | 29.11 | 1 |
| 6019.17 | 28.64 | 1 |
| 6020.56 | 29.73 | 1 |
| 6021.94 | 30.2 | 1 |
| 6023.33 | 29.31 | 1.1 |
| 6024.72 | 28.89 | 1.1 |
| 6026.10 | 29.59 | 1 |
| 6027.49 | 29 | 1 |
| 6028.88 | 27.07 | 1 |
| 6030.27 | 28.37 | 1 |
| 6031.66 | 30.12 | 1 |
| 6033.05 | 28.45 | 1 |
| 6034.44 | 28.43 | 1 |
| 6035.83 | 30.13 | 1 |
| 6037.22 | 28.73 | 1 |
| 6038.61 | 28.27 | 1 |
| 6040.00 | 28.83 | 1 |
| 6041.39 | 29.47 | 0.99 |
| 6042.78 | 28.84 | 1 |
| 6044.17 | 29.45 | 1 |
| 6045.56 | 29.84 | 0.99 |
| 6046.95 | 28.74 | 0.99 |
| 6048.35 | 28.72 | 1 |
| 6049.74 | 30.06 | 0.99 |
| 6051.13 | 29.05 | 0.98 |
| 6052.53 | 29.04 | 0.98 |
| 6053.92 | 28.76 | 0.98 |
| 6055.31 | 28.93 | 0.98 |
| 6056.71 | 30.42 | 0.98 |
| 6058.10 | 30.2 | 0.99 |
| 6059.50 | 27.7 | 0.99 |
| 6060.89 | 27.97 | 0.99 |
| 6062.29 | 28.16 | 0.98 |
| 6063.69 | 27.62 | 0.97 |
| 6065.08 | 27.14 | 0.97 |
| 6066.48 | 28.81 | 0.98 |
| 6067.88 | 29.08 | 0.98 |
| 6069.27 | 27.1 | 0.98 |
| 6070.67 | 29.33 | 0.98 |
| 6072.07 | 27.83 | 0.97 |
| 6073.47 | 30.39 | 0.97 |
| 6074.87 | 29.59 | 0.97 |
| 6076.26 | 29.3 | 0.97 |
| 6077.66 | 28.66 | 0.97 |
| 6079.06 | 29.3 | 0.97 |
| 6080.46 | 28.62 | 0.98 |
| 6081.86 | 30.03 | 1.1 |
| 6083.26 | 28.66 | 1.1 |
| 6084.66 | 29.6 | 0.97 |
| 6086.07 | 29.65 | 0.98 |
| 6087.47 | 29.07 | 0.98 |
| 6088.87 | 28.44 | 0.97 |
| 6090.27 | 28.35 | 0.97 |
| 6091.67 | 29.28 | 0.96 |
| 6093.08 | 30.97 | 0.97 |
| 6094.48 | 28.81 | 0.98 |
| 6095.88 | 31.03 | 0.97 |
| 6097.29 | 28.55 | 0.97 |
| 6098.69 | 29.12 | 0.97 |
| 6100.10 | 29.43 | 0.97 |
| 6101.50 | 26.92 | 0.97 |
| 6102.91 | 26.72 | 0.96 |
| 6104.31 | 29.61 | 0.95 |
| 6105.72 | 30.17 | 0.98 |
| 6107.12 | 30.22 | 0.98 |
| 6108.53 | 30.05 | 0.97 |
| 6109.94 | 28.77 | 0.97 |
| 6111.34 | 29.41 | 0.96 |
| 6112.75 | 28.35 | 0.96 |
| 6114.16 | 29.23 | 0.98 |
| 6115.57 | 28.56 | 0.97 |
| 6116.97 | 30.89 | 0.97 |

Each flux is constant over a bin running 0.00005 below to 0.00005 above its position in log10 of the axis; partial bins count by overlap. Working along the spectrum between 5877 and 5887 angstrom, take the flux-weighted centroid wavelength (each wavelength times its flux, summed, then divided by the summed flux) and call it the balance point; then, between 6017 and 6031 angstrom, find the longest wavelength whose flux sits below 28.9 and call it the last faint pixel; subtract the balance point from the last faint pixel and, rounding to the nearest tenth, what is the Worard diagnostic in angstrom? 148.1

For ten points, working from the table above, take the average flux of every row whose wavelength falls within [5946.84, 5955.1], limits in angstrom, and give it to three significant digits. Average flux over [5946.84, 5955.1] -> 29.6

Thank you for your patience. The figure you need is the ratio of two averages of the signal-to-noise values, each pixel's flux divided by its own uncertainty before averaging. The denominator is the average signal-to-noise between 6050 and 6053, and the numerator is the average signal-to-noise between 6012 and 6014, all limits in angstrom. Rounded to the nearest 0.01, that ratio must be 1.00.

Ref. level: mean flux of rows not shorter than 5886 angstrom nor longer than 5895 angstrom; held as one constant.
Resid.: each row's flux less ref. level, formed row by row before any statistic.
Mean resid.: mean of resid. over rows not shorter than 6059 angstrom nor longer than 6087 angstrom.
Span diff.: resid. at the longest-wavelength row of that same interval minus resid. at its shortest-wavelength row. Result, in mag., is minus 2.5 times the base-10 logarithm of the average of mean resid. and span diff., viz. -0.7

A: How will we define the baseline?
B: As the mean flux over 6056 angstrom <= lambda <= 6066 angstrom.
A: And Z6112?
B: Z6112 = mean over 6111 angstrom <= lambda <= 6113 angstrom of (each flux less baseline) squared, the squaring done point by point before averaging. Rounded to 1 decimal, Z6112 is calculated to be 0.5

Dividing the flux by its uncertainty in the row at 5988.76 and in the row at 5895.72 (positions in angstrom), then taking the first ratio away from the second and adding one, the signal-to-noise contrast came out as -8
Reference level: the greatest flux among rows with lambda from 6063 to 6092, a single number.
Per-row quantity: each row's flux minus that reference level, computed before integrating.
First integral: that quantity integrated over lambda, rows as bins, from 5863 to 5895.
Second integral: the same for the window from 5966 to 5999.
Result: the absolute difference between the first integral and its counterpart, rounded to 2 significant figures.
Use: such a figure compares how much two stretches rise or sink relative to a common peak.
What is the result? 27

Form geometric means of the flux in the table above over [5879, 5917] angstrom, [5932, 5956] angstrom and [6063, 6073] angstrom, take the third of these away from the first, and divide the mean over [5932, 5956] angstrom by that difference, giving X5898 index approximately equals 155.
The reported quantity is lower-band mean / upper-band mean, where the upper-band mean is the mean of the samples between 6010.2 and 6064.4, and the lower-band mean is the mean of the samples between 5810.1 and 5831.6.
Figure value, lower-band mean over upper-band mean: 1.06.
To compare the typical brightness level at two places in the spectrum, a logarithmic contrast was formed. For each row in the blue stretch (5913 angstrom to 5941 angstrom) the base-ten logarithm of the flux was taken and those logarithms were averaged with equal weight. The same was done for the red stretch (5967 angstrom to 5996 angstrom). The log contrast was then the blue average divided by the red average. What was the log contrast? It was 1.003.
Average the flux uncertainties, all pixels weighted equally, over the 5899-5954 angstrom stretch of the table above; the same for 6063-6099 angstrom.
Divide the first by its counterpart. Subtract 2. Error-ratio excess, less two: -0.87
